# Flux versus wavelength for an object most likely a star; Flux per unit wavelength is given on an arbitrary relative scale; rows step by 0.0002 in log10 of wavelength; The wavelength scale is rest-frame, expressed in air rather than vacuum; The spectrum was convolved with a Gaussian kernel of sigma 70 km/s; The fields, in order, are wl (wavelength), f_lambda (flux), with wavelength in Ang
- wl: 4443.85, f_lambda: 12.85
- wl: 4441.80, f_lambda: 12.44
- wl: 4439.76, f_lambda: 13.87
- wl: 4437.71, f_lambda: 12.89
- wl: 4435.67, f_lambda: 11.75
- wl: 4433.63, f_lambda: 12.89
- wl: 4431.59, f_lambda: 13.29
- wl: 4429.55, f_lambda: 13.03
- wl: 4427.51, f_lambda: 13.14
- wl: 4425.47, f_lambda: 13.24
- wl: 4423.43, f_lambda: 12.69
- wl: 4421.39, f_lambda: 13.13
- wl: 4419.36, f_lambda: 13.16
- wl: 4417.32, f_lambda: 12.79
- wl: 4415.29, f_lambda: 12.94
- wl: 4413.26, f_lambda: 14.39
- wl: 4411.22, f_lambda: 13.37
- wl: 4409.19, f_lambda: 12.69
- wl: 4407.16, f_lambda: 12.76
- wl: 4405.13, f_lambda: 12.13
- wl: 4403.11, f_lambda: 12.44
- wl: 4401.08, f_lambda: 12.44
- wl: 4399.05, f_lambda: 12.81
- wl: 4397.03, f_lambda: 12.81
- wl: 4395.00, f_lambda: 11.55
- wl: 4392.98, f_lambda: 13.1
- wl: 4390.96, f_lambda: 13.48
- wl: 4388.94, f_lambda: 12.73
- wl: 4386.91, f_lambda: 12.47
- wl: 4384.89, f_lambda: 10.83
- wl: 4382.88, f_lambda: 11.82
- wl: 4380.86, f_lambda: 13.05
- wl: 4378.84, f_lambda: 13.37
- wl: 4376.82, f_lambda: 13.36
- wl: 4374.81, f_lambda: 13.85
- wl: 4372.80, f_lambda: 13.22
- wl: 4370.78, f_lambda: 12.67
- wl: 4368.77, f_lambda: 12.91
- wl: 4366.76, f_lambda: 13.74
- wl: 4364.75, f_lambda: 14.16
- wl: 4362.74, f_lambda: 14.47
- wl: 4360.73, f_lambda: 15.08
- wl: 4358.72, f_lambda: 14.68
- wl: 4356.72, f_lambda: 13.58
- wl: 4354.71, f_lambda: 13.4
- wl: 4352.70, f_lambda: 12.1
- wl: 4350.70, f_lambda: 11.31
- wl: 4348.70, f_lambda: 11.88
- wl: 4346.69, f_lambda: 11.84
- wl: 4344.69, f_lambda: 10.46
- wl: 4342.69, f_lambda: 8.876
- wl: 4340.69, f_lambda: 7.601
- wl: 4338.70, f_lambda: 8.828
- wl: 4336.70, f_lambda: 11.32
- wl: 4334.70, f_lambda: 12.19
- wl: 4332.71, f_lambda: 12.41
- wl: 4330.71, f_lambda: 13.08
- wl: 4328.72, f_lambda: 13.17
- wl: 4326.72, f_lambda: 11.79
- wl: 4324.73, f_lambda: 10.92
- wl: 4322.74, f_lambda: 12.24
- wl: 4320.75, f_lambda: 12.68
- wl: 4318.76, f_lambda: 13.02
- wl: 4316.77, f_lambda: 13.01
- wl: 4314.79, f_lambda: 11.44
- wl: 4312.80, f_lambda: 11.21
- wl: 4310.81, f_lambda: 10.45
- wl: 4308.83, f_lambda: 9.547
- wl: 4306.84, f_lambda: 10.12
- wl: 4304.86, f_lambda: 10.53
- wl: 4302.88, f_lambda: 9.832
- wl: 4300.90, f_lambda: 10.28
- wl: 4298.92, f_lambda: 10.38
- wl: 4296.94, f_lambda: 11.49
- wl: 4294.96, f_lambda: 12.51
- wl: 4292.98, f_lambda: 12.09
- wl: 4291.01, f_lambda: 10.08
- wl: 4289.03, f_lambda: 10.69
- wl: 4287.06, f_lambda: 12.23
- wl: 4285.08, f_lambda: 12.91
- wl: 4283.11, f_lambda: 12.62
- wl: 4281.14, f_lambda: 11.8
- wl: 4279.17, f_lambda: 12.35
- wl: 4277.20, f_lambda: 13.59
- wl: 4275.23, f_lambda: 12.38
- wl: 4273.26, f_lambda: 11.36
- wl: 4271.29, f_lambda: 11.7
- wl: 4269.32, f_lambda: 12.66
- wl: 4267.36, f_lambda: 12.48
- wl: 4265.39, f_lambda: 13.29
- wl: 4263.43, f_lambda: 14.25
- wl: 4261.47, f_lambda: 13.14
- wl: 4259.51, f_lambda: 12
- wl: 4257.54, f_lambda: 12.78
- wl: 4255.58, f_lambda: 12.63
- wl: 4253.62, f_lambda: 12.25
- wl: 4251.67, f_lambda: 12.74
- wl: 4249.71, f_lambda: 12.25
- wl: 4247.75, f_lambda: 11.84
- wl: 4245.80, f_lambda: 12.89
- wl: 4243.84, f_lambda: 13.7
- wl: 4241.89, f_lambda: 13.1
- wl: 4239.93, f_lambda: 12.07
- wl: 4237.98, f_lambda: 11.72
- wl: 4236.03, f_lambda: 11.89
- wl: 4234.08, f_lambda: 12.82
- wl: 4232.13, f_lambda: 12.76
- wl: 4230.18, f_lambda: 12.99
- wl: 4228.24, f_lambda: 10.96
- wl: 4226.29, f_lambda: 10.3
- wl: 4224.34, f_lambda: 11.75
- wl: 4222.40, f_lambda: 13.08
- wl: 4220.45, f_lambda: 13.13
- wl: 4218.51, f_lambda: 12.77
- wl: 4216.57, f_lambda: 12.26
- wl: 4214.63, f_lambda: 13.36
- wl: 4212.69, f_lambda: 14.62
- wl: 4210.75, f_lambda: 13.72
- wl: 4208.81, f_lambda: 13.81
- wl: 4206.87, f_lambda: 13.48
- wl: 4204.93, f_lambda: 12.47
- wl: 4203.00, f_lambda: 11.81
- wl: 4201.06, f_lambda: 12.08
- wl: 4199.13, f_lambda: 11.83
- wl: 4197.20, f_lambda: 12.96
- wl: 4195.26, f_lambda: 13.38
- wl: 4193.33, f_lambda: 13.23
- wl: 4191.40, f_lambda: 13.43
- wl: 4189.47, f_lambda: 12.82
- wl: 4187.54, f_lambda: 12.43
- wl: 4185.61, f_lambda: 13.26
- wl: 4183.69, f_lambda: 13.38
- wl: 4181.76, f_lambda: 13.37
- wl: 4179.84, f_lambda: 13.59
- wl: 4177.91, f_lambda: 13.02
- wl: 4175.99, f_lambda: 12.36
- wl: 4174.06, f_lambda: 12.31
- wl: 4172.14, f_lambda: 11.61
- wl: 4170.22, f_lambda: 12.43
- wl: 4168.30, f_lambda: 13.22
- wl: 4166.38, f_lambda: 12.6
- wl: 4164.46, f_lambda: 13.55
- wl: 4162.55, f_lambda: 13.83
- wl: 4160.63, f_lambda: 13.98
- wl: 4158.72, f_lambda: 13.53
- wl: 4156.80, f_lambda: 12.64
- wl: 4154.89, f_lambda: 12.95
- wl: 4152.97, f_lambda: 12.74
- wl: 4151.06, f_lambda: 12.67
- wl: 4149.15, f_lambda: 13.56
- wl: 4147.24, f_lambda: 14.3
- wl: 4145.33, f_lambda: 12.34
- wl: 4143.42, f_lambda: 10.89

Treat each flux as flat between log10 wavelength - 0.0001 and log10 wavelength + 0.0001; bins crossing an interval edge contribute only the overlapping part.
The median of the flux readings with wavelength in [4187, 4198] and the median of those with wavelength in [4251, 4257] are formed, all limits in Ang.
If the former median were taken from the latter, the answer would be -0.5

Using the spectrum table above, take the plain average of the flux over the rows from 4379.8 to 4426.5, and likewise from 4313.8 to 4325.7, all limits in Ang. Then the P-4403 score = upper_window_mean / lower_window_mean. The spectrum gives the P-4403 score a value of 1.04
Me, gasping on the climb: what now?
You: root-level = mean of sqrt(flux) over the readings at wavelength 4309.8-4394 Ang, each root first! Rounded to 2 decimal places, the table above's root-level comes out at 3.50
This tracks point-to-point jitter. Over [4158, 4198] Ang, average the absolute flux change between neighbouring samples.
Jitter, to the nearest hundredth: 0.45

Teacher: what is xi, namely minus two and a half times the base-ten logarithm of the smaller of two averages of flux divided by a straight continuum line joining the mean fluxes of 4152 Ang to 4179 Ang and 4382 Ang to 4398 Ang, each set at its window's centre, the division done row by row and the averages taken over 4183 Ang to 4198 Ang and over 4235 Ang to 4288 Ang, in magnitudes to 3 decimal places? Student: 0.011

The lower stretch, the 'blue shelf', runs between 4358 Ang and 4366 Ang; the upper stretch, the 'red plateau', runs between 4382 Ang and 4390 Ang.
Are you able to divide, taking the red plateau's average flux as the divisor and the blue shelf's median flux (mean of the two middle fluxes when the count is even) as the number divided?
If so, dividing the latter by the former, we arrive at 1.22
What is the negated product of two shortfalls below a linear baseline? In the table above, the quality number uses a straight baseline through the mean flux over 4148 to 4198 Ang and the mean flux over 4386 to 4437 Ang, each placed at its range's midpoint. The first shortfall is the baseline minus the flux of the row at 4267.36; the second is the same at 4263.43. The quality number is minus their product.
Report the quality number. 0.6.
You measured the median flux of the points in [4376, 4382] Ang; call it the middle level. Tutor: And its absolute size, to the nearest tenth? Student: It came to 13.4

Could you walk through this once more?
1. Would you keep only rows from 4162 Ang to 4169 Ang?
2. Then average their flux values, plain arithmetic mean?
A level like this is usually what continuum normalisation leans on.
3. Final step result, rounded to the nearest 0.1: 13.3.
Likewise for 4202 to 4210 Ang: 12.9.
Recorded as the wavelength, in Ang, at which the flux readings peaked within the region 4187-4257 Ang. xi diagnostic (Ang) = 4212.69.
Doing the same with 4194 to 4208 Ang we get 4206.87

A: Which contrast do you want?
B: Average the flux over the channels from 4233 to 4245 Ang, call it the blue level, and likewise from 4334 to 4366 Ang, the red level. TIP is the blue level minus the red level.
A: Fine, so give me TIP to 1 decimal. 0.6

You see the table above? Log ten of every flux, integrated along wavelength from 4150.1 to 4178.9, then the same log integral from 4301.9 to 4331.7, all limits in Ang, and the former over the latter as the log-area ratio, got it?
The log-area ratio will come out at 1.01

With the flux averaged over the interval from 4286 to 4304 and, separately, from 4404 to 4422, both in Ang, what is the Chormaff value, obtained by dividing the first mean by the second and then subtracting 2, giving -1.15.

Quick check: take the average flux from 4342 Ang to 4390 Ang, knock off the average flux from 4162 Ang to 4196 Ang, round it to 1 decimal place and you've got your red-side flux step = -0.2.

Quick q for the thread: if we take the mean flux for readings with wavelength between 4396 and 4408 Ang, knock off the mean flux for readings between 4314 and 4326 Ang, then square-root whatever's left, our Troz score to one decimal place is 0.6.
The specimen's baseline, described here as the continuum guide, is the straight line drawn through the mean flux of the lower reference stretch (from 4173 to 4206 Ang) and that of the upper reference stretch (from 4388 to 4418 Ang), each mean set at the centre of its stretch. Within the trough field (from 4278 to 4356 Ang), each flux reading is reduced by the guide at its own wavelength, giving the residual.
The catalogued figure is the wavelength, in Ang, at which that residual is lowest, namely 4340.69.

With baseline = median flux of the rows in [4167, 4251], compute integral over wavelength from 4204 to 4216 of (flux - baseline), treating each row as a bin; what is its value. 9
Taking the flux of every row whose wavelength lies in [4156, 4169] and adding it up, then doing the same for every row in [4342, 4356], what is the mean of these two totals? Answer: 87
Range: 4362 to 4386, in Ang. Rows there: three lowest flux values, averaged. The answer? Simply 11.8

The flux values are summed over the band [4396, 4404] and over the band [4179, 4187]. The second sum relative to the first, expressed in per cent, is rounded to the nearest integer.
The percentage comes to 106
